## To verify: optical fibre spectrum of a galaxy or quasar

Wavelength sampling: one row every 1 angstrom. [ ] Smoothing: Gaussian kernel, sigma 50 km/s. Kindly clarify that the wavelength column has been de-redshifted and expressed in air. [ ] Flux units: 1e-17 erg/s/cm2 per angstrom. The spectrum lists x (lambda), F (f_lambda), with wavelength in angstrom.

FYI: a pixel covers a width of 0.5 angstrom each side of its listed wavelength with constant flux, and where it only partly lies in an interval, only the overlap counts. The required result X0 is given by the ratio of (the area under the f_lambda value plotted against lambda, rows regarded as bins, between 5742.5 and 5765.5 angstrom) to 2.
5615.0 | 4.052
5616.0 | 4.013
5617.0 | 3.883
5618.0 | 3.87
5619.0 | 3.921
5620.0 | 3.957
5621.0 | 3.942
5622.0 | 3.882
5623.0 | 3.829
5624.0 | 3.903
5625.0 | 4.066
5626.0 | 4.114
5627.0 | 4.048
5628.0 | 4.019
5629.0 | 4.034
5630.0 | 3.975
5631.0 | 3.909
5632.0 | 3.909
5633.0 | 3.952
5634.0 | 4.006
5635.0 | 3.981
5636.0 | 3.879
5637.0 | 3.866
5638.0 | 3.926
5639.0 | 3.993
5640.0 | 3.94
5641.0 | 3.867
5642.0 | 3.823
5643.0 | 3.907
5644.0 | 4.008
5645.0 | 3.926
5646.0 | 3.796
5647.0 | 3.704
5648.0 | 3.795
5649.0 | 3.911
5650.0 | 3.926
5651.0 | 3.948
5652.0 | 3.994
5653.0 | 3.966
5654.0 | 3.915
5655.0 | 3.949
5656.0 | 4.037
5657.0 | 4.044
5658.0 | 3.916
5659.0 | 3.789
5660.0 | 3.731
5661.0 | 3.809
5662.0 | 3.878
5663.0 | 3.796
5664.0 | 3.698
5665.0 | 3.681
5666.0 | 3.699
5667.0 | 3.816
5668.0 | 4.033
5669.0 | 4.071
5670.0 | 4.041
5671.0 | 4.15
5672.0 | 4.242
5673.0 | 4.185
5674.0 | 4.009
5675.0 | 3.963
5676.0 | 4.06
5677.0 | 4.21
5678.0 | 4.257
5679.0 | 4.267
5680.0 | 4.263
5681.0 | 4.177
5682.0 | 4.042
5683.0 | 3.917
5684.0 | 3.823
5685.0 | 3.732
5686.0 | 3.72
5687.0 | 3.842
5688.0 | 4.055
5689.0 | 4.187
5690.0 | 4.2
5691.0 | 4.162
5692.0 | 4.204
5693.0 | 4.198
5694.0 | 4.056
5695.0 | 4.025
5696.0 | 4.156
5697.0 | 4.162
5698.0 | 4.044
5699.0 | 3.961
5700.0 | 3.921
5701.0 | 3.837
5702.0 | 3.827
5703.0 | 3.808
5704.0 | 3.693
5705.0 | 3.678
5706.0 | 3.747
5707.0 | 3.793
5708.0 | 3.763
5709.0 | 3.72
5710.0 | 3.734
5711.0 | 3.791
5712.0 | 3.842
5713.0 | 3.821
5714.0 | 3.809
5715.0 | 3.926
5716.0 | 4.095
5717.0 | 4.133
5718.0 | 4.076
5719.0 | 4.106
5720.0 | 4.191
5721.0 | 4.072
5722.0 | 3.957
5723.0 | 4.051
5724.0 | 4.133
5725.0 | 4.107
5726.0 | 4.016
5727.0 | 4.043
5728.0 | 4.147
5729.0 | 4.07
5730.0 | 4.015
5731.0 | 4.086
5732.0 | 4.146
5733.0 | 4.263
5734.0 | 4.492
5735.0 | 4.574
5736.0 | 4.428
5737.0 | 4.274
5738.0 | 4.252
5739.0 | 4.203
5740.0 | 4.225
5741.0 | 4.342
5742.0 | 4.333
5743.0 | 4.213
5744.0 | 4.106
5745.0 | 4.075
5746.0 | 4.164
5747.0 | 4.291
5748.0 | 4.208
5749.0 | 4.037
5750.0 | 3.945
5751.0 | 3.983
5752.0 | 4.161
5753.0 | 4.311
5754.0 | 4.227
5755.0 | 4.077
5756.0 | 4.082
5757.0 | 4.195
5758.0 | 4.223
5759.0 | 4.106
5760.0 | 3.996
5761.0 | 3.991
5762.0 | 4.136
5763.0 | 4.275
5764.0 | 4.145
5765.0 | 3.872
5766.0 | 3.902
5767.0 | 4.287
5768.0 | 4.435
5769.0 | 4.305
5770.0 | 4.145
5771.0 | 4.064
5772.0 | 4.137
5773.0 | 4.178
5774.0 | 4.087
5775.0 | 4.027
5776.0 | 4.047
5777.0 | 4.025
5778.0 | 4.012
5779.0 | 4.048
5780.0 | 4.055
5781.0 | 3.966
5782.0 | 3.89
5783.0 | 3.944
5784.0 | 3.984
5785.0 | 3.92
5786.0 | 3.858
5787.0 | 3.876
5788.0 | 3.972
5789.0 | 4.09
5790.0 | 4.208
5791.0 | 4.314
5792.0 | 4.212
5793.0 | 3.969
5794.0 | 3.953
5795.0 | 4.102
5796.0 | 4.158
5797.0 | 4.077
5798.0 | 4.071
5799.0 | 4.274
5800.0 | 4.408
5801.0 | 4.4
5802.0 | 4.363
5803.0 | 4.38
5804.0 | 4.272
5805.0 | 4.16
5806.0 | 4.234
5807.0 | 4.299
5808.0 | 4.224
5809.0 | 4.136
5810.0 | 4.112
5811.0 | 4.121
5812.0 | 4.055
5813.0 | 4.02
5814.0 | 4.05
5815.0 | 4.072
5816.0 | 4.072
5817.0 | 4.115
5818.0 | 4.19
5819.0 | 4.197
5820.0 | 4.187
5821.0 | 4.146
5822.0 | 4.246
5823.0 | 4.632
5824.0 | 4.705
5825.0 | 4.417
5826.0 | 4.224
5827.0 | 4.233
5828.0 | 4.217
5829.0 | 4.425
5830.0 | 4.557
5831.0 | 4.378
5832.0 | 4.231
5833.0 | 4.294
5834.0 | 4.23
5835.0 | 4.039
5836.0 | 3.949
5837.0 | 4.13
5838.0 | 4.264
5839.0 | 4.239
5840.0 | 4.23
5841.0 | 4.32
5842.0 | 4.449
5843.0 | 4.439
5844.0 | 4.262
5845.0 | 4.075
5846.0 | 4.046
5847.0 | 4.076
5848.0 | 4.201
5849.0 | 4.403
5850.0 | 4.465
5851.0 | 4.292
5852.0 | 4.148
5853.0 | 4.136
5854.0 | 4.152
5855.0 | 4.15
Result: 47.4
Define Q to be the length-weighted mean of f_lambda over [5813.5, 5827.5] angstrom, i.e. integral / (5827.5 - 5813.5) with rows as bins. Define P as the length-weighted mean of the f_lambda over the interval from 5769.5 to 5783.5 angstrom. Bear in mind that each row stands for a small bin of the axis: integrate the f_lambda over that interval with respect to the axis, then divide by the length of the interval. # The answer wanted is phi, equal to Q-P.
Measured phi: 0.2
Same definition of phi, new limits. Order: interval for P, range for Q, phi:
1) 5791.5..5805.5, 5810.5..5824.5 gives 0.0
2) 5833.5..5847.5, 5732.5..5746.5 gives 0.1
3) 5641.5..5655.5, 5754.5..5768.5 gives 0.2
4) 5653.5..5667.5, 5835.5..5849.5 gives 0.4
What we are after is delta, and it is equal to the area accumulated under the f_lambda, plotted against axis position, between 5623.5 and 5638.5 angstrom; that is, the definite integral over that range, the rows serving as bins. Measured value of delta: 60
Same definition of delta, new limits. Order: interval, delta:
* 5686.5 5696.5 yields 41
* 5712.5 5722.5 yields 40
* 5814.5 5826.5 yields 51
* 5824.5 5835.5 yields 47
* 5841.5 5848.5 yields 30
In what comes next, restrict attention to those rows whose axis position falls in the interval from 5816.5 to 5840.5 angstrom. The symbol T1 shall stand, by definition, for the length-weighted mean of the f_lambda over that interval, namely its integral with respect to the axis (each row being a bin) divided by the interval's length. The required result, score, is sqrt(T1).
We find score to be 2.07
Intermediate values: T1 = 4.27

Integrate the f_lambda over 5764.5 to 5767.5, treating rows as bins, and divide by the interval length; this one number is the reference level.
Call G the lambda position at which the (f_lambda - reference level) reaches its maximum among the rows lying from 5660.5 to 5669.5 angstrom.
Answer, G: 5669.0 angstrom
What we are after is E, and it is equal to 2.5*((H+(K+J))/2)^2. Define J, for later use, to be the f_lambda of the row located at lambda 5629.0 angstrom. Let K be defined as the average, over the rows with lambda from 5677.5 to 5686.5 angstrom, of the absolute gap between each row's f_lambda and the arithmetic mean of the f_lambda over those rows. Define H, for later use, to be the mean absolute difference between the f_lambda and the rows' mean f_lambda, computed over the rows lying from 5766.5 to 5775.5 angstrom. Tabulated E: 11.8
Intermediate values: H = 0.10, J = 4.034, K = 0.199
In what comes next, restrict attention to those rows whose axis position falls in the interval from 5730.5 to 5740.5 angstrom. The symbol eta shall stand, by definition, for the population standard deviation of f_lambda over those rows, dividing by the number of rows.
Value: 0.147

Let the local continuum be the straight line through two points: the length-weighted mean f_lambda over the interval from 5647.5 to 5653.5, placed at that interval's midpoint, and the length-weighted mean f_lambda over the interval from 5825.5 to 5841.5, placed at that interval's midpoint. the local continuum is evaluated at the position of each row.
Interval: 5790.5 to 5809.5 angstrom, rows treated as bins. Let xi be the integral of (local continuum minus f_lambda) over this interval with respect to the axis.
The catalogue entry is -0.4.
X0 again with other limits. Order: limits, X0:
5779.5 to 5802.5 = 47.0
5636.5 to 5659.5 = 45.0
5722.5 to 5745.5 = 48.3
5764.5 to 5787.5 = 46.5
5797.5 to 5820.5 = 48.2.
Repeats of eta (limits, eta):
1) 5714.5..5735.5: 0.151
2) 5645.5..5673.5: 0.151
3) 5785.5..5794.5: 0.153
